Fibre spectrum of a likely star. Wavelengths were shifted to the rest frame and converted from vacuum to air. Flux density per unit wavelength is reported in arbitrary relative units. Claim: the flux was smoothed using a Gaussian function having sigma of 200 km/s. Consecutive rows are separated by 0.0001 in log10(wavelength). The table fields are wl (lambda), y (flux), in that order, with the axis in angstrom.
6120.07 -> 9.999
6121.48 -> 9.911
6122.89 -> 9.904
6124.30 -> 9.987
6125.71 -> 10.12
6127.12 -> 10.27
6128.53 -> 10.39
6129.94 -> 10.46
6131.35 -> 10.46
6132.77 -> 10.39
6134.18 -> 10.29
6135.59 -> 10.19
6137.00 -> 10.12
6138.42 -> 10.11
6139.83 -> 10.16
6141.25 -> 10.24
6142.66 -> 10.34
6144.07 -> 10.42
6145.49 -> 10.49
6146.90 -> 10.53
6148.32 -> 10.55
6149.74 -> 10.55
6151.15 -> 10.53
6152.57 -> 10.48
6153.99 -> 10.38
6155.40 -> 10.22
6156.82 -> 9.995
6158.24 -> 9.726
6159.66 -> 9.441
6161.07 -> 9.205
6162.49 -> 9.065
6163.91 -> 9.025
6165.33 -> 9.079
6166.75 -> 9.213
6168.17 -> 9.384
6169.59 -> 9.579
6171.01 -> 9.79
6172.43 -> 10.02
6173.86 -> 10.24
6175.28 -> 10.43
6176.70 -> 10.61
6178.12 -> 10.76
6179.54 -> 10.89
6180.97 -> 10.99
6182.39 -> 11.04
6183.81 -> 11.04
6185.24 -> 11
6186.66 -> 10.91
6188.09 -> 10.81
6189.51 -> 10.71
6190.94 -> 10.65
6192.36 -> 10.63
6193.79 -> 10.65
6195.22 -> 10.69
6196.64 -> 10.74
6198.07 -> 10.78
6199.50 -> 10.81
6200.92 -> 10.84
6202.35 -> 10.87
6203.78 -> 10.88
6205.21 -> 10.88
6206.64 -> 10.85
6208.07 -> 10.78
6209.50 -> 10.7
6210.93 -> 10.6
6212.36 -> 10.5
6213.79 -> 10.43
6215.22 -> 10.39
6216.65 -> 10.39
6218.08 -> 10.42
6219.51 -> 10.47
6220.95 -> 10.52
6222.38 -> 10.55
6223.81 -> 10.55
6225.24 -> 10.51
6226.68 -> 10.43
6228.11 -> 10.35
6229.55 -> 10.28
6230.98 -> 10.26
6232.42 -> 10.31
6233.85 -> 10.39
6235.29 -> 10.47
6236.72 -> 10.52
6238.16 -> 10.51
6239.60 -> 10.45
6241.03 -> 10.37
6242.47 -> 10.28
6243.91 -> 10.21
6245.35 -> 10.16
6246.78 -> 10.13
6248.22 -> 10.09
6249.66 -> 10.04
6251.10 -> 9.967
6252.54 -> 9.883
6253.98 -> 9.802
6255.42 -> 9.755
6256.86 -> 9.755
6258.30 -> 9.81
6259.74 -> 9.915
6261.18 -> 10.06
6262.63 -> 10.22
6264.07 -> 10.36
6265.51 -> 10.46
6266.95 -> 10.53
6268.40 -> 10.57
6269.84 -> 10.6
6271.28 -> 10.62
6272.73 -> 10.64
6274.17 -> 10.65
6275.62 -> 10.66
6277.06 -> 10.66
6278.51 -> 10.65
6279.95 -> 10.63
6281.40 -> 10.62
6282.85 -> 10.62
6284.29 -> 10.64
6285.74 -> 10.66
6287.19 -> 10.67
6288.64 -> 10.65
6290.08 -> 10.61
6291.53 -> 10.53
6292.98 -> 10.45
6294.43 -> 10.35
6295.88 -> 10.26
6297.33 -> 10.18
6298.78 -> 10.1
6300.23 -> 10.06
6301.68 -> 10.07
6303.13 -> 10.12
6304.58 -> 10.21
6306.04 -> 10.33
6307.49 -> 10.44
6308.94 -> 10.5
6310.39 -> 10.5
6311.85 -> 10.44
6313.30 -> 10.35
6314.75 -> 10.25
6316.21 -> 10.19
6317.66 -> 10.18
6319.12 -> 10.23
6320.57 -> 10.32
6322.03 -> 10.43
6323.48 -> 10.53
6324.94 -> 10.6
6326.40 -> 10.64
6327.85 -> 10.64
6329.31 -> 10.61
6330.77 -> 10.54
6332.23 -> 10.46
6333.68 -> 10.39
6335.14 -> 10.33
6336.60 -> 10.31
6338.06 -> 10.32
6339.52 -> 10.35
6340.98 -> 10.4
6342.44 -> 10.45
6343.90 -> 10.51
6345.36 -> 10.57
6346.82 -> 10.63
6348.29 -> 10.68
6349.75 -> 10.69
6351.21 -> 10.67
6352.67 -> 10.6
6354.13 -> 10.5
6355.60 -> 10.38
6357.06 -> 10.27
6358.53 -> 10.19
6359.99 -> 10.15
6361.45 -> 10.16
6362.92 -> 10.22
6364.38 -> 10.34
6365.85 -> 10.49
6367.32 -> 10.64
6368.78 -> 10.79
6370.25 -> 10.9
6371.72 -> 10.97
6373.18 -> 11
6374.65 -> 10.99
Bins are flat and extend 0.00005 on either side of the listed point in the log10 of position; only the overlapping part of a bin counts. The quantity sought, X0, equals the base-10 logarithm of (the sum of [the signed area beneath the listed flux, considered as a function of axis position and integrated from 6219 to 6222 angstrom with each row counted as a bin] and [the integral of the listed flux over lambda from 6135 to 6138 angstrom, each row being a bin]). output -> 1.79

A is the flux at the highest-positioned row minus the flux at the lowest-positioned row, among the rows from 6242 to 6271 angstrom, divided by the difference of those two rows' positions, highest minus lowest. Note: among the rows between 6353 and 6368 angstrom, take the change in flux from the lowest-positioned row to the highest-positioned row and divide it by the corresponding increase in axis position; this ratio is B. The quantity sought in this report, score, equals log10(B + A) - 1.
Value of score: -2.7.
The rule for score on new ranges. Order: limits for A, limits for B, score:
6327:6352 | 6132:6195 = -3.3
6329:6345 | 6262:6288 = -2.9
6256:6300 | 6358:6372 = -2.2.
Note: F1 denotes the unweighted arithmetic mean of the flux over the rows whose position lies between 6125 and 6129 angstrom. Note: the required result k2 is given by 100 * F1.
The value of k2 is 1026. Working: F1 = 10.3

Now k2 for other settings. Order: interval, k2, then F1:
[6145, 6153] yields 1052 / 10.5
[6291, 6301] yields 1028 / 10.3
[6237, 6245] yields 1036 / 10.4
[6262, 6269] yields 1043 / 10.4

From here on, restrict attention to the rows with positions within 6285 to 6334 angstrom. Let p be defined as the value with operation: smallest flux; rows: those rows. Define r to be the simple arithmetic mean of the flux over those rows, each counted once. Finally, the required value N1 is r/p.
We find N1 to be 1.03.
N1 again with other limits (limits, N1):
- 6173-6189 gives 1.05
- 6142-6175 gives 1.10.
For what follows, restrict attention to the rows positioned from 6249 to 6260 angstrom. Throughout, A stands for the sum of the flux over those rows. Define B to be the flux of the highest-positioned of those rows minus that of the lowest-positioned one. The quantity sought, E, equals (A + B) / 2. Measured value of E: 39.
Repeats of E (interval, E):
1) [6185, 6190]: 22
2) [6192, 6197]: 21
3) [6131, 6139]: 31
